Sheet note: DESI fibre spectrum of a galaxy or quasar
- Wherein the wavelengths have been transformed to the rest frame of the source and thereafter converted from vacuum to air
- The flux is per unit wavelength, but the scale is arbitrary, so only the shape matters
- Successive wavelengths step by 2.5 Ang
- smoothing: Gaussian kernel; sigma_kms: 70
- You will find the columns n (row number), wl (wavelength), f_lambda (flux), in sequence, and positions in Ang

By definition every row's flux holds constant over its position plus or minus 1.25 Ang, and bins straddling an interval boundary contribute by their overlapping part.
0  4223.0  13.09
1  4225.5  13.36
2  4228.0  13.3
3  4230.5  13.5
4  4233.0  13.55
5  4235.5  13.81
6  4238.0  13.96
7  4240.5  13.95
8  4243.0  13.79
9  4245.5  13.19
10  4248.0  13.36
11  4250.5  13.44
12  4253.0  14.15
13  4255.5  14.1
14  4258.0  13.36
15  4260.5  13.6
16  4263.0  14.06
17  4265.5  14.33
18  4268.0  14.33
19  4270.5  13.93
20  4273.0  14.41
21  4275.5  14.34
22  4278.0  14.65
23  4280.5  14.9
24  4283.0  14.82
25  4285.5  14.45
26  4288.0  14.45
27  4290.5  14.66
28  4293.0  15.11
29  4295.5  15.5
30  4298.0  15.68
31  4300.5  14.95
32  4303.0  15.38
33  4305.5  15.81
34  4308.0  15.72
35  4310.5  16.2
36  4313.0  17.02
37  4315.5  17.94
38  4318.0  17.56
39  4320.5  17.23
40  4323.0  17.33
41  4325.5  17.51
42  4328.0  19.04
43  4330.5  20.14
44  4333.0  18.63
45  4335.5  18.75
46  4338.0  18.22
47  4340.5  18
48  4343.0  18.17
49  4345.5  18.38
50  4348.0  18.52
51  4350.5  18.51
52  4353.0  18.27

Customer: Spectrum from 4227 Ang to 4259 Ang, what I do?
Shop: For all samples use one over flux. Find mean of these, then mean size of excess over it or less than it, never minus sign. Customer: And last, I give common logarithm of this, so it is -2.82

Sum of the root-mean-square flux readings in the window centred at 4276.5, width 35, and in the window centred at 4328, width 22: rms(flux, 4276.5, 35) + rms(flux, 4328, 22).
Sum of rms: 32.7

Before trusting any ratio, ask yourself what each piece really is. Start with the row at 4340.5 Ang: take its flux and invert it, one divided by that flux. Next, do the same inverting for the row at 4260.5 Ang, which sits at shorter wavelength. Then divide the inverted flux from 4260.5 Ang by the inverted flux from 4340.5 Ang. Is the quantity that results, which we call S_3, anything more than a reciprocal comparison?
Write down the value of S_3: 1.32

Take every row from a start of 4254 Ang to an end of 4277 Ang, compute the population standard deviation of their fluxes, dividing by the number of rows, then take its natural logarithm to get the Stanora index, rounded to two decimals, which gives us -1.07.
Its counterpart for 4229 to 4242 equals -1.63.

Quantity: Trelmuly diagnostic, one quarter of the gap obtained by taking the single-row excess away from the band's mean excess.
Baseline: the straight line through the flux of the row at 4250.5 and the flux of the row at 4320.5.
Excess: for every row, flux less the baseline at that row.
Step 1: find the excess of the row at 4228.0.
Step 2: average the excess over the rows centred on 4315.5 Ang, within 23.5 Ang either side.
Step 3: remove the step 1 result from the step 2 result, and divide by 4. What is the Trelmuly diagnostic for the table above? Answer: -0.25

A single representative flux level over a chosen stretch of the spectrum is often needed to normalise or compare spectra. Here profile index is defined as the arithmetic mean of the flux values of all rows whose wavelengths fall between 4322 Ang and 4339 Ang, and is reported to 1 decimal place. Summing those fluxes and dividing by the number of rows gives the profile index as 18.5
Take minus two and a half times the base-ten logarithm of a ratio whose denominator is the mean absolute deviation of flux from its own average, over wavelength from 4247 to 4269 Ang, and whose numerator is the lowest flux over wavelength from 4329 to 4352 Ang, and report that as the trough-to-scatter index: -4.21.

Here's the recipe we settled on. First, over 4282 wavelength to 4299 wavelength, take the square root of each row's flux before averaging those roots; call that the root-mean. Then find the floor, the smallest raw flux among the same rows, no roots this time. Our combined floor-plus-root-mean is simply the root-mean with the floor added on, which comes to 18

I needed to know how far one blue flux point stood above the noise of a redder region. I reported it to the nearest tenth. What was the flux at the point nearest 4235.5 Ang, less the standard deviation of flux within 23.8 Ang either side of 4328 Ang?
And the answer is 12.7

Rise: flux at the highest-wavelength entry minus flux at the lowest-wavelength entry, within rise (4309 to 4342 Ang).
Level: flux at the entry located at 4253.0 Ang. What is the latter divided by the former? 7.9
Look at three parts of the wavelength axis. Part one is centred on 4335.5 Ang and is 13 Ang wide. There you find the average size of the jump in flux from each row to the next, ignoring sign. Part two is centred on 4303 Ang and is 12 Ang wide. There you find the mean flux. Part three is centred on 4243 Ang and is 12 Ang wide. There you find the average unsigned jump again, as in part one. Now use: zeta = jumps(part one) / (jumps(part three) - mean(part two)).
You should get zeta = -0.039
